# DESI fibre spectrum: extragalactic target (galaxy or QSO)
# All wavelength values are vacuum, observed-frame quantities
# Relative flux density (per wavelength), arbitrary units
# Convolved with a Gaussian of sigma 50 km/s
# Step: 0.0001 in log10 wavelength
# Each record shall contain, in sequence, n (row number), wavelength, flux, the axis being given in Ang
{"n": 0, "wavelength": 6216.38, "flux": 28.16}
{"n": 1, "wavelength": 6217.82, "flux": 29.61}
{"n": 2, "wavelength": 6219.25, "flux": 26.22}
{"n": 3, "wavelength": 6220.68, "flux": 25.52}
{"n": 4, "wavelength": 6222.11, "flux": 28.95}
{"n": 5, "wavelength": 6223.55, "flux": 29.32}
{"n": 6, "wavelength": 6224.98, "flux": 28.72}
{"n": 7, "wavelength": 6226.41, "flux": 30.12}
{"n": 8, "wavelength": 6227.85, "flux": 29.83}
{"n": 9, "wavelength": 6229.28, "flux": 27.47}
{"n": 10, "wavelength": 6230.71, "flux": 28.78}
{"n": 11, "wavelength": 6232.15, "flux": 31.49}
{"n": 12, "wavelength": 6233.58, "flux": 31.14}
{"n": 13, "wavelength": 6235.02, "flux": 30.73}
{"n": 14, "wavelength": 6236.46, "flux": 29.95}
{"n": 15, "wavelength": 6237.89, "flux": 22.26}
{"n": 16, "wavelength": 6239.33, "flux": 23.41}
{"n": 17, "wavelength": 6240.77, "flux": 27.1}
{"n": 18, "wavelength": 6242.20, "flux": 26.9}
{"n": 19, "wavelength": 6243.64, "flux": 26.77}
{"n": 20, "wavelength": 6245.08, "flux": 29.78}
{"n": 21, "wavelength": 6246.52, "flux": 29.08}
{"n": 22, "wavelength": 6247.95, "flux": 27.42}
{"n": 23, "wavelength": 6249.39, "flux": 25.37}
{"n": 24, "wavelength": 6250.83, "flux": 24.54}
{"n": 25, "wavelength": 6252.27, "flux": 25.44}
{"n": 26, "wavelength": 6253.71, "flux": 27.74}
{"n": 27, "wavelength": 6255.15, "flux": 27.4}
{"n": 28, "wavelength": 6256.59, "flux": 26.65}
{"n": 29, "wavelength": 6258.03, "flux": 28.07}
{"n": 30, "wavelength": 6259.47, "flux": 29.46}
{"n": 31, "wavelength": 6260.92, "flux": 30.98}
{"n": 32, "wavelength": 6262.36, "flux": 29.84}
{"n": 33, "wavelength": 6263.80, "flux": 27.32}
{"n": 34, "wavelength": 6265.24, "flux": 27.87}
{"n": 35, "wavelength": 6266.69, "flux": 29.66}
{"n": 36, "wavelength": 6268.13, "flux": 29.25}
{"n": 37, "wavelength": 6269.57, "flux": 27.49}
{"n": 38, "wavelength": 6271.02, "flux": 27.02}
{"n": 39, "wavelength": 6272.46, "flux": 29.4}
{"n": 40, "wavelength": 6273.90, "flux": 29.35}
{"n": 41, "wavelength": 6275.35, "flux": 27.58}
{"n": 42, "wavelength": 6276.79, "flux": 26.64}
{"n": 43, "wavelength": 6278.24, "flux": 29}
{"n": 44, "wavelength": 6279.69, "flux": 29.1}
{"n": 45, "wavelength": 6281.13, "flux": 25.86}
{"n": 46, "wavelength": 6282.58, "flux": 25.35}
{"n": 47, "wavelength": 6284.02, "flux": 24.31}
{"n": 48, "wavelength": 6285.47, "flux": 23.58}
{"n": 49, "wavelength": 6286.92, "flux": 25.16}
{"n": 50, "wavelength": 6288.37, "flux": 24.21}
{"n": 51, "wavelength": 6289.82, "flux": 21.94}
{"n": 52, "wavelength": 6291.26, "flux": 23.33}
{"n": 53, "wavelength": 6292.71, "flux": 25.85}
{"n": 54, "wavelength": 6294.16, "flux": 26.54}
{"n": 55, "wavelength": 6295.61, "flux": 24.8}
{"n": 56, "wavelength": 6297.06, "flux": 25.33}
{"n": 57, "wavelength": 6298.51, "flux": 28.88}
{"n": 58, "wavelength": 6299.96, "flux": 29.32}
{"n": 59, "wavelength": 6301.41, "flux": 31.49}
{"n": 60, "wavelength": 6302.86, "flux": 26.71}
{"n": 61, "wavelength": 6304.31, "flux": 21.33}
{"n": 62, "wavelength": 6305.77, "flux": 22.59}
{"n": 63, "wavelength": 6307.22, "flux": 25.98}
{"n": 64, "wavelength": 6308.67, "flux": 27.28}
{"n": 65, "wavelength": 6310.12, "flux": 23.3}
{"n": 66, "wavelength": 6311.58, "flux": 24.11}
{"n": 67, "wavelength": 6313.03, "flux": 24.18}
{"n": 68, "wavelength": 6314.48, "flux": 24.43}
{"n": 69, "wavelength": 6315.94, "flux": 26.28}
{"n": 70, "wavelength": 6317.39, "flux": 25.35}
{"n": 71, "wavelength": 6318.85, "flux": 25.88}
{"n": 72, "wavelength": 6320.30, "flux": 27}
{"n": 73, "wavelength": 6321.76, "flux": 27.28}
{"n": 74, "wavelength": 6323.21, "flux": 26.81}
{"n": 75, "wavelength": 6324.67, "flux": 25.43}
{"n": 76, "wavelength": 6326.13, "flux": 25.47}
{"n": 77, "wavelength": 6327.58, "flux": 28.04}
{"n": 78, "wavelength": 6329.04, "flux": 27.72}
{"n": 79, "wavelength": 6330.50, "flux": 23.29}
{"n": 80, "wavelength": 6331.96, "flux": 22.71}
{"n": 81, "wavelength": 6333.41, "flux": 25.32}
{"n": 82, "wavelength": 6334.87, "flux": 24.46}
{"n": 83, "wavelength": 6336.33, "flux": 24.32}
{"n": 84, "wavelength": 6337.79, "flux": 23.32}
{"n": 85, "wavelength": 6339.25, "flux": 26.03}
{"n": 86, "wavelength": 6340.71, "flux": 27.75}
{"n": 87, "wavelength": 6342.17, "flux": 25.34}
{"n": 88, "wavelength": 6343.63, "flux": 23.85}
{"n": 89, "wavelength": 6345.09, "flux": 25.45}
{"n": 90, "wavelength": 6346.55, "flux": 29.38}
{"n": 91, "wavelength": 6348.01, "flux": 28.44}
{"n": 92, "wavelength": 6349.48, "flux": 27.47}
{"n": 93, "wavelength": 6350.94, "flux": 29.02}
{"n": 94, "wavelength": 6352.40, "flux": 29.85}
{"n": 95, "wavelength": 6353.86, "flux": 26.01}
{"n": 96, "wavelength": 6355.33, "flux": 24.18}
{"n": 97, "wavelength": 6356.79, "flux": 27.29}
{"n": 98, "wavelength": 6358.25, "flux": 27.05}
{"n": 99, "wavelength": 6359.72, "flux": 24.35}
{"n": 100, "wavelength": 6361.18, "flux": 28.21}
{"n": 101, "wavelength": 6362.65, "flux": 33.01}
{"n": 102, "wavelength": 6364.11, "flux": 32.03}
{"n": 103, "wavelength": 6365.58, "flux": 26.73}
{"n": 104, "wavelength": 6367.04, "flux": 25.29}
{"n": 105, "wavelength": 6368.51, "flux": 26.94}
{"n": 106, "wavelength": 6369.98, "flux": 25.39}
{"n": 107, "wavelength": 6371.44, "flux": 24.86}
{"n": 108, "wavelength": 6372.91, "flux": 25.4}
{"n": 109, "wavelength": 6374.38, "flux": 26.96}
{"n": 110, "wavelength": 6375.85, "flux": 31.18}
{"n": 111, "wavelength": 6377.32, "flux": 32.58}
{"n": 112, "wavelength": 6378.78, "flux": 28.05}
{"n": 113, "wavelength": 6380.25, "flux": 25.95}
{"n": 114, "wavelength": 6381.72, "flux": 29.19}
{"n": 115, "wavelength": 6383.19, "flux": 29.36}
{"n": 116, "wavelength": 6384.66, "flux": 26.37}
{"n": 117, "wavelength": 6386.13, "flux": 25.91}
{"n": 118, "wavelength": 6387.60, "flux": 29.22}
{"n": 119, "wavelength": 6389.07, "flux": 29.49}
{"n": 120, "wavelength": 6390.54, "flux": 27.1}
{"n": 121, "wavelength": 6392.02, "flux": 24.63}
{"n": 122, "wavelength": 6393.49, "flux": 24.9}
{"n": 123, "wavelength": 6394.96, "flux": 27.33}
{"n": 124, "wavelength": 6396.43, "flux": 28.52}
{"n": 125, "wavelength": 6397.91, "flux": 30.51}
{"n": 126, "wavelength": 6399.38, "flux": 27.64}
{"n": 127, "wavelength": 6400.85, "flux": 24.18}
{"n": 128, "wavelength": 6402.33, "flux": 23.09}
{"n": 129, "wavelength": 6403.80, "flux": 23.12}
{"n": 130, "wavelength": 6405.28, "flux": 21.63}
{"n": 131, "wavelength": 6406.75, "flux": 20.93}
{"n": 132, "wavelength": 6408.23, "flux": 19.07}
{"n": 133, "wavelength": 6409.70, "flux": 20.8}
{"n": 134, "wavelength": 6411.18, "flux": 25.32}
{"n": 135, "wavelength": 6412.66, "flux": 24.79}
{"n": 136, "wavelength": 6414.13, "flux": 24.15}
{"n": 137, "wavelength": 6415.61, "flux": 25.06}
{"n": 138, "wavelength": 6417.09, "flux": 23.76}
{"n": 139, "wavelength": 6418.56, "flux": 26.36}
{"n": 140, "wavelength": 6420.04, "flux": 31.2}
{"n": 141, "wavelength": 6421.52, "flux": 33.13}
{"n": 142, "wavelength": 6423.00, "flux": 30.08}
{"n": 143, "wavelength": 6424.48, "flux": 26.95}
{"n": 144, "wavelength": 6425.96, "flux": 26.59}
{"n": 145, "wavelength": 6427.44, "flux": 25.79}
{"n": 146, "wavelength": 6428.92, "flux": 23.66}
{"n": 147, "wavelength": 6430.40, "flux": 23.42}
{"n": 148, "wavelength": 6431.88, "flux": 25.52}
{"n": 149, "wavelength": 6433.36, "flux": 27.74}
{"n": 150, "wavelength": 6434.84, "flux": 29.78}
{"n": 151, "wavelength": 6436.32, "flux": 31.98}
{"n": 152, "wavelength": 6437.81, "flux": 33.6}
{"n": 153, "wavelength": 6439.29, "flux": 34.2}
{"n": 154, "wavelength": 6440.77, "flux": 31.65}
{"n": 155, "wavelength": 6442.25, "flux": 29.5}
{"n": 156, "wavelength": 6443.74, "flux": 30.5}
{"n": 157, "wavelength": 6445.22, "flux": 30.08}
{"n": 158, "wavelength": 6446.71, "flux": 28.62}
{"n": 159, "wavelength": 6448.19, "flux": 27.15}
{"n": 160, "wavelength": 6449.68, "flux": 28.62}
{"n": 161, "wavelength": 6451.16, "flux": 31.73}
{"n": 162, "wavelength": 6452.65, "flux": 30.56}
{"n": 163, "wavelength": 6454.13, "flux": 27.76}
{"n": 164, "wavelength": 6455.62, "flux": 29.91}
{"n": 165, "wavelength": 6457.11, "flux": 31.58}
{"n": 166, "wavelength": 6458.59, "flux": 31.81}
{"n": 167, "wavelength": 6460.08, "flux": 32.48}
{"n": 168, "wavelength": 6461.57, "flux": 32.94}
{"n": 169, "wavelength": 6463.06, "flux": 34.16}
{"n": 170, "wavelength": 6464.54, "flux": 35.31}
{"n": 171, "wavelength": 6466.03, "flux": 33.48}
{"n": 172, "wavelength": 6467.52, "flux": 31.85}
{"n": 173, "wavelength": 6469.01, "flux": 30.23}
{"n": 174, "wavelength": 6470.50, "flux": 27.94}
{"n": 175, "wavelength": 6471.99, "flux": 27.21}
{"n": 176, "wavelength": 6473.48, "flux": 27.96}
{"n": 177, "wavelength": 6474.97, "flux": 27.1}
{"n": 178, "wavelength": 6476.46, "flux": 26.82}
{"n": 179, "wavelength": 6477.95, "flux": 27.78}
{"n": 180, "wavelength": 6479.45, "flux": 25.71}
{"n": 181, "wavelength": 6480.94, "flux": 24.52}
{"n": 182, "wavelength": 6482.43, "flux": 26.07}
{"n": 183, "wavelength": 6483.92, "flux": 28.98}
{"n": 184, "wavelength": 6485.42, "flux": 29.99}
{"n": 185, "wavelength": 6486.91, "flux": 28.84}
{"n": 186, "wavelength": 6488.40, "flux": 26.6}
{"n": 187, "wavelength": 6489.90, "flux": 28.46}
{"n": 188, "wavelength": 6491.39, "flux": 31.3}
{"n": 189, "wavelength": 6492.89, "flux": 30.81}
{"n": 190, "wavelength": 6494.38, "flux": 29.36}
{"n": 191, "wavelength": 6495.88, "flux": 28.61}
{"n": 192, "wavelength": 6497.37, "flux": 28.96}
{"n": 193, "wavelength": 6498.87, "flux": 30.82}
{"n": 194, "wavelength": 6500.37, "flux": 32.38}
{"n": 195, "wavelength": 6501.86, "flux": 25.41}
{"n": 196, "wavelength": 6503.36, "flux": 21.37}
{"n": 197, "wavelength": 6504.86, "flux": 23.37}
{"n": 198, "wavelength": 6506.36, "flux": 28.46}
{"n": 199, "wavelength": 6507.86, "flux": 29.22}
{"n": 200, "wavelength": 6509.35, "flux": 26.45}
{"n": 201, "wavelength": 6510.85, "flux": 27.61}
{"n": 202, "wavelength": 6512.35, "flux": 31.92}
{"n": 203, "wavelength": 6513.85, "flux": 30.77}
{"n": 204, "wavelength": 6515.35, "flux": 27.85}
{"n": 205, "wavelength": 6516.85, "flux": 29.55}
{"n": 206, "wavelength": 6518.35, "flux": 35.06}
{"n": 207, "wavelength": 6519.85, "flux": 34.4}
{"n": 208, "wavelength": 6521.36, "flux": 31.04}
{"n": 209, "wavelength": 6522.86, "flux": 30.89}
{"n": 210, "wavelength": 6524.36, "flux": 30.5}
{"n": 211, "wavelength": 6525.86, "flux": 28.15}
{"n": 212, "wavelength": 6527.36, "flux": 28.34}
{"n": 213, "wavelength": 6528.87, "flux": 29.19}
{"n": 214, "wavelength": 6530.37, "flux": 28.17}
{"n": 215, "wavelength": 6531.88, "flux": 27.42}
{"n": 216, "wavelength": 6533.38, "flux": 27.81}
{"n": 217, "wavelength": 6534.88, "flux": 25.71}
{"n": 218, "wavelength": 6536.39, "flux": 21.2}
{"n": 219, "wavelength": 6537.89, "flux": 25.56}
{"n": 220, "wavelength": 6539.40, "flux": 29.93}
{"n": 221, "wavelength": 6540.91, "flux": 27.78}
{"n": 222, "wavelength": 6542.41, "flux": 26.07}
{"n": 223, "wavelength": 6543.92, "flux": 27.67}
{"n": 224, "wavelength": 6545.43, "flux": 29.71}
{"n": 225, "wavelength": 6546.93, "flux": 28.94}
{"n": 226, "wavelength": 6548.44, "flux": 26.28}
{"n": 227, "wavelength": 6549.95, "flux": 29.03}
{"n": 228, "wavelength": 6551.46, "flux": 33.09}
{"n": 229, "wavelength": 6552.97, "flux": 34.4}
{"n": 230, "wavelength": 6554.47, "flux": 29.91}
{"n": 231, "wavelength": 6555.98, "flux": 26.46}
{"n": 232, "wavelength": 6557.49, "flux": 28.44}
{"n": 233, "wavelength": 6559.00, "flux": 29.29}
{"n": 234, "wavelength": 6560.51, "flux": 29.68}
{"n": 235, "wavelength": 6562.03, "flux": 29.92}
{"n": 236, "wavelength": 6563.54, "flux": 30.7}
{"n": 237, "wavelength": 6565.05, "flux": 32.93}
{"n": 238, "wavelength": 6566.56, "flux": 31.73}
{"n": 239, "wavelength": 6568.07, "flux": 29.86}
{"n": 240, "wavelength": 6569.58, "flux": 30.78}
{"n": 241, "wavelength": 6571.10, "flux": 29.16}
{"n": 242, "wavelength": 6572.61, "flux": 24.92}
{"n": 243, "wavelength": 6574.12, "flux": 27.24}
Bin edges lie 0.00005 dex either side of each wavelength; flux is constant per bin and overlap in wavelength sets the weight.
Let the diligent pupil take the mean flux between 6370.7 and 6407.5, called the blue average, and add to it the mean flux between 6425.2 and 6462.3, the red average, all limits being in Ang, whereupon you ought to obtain 56.2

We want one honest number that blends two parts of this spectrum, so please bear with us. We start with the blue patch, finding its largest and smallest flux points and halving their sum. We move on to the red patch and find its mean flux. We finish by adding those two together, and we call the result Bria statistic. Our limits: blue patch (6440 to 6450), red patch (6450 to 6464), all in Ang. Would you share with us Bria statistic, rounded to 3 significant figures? 60.8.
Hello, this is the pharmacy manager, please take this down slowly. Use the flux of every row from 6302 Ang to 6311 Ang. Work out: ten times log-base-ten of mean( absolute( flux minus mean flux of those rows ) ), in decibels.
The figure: 3.3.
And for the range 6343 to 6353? 2.4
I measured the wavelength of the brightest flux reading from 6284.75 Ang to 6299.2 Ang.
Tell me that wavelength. 6298.51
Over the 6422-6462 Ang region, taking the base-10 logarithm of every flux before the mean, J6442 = 1.47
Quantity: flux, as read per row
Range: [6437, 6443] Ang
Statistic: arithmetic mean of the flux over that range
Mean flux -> 32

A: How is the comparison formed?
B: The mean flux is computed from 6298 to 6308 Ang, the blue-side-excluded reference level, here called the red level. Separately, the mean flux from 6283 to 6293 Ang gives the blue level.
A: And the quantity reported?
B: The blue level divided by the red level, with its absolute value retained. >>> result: 0.90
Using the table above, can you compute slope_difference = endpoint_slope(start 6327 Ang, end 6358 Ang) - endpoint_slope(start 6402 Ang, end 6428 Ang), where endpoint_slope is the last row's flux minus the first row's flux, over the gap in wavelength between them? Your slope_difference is -0.13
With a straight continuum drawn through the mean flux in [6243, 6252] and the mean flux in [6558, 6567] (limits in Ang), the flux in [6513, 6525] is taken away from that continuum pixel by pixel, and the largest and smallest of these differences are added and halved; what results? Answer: -1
